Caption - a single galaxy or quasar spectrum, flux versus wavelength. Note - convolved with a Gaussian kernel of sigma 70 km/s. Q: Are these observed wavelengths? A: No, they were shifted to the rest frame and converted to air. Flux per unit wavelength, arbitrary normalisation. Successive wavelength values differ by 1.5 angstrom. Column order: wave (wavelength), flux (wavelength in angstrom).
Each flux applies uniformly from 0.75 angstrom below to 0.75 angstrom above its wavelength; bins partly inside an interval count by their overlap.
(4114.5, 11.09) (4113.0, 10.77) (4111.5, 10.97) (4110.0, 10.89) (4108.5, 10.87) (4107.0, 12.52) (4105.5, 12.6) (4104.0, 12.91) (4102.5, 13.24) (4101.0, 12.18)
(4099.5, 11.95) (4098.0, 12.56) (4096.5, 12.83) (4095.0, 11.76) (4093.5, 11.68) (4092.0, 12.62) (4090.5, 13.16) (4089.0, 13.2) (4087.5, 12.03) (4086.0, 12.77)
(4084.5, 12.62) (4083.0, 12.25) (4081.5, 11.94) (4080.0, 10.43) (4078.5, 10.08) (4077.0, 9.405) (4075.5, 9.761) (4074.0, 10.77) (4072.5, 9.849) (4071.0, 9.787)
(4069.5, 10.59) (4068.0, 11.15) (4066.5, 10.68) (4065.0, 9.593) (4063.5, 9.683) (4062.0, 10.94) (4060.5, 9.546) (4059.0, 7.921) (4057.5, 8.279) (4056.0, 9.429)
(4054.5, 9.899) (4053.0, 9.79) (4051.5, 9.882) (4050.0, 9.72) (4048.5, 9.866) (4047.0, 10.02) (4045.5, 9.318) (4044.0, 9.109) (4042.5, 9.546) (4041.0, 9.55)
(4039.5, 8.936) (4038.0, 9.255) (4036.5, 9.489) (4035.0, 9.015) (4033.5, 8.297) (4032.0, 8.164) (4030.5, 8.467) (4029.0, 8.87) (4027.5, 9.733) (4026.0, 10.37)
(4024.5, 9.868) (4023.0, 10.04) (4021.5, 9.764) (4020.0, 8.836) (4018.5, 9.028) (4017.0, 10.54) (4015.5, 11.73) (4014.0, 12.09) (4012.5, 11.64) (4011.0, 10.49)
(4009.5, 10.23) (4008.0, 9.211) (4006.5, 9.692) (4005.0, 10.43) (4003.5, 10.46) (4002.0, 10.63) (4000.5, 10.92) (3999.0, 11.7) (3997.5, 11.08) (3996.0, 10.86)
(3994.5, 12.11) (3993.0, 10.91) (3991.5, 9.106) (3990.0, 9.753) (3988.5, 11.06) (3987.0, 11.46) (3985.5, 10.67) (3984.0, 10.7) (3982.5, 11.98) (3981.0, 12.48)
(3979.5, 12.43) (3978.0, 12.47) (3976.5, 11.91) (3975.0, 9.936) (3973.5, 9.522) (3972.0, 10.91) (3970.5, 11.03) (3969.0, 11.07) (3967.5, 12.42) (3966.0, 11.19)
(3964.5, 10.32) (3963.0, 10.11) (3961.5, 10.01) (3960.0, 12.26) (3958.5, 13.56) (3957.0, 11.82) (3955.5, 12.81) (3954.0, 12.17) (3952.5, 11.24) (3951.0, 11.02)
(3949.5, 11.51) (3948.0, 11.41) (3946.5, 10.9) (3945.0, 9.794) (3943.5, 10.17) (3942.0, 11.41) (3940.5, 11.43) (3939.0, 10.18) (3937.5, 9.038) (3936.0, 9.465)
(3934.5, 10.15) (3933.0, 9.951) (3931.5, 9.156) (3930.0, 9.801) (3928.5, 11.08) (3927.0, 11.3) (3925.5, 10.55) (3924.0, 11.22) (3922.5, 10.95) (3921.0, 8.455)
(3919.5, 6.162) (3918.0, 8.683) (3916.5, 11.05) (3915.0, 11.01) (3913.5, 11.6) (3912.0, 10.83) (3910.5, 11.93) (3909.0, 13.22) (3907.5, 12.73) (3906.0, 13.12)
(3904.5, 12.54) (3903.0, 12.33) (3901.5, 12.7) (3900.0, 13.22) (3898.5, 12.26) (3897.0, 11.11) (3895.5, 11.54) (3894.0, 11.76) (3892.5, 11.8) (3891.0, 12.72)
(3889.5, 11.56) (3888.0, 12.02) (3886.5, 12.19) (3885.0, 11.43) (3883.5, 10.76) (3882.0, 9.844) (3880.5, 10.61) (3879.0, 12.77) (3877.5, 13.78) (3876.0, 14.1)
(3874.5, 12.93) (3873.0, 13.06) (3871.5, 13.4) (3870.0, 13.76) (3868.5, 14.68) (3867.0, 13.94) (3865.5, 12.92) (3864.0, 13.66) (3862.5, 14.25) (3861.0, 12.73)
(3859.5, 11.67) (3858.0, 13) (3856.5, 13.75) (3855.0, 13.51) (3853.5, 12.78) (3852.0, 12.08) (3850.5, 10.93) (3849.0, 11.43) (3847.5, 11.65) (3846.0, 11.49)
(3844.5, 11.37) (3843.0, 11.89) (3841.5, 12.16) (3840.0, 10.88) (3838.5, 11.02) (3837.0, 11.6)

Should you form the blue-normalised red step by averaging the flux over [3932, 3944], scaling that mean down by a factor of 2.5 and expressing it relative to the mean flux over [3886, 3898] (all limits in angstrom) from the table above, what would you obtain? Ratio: 0.345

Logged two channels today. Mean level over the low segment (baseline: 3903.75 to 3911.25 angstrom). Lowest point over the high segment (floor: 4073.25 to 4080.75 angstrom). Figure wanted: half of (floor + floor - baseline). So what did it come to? 3.05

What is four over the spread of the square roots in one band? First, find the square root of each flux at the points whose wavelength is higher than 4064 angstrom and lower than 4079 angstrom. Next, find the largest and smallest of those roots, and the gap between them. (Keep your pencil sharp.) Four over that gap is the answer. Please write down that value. 15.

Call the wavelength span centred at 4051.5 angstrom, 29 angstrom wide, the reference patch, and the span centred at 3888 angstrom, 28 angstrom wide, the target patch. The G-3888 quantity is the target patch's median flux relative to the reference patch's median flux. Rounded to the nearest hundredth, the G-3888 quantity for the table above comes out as 1.26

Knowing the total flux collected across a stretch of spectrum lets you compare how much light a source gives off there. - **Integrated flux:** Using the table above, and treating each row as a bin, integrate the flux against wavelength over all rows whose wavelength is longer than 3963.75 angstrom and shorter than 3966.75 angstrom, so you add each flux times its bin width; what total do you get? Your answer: 32.3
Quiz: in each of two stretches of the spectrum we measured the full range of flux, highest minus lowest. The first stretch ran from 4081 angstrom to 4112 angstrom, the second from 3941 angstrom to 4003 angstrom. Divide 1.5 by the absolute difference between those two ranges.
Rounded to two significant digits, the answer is 0.72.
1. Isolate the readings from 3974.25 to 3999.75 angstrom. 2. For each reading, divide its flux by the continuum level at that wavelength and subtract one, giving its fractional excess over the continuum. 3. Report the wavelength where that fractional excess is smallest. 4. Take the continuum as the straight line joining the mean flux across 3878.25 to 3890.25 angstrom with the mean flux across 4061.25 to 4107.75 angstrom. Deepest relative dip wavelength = 3991.5 angstrom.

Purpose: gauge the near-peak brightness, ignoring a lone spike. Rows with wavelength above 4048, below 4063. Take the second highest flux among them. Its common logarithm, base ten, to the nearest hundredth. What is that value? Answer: 1.00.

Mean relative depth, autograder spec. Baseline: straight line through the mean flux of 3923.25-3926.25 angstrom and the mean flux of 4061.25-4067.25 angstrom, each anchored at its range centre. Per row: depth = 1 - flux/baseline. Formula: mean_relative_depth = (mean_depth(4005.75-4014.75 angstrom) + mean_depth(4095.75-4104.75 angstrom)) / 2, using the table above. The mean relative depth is -0.13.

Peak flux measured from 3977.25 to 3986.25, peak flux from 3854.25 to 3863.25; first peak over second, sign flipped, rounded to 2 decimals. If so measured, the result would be -0.88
